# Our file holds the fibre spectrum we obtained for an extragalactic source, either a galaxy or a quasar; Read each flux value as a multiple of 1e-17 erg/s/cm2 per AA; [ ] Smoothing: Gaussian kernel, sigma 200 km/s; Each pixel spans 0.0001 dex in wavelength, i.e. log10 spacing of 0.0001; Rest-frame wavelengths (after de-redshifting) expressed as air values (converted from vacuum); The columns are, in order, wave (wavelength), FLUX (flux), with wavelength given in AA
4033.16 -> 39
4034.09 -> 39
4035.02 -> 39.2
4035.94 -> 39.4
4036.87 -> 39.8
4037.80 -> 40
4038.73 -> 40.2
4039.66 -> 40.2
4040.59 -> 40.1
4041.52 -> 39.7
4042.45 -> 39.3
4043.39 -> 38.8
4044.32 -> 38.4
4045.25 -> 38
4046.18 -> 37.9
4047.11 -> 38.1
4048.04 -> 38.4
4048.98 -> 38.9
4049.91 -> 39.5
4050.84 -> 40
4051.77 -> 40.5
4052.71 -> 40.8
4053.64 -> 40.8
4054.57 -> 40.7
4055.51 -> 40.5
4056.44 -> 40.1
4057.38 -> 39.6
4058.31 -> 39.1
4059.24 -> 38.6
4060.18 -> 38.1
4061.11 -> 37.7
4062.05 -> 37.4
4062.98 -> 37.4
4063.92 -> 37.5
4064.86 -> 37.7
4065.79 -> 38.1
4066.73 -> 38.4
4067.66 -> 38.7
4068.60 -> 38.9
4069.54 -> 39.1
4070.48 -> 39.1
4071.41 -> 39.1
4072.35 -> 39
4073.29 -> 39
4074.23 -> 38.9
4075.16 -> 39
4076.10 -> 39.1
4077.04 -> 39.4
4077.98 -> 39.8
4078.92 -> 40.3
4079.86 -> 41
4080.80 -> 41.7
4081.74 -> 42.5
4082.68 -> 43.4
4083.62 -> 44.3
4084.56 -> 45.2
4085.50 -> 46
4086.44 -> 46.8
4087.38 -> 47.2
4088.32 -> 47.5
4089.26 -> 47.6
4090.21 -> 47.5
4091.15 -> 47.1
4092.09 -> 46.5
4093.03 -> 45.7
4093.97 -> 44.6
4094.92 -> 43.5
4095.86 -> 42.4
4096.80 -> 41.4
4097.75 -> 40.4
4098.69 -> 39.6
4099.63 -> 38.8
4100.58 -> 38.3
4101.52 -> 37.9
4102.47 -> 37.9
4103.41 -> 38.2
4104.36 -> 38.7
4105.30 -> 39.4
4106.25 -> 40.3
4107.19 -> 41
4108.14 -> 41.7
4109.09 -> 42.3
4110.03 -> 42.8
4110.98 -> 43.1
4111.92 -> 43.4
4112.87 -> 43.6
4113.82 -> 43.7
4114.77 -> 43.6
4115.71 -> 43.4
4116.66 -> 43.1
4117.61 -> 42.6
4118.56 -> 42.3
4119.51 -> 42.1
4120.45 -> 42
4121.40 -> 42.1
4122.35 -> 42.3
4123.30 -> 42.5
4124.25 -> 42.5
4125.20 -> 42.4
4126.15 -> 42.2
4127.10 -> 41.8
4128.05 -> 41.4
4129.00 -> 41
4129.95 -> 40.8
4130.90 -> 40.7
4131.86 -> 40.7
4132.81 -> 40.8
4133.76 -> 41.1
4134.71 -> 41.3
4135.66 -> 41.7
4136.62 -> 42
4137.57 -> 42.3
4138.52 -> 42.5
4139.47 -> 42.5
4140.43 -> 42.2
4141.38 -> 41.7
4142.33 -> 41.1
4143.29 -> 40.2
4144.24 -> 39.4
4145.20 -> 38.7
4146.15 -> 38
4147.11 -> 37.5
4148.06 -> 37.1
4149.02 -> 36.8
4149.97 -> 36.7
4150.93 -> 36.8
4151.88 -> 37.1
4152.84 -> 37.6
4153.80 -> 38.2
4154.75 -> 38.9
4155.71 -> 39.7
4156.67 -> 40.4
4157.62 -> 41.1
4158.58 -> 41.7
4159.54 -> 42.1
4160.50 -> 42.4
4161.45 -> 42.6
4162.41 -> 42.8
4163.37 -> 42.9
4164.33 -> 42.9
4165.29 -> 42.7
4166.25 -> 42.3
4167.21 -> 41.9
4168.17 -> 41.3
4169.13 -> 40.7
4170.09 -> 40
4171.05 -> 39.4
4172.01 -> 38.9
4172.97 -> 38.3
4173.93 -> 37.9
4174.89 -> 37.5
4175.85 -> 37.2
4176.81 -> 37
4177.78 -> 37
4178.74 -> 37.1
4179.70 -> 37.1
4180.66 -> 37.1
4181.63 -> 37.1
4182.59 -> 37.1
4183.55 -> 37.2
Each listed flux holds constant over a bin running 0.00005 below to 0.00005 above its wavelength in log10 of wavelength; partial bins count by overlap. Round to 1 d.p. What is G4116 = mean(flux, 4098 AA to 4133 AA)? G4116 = 41.4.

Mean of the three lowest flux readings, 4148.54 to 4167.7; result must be 36.8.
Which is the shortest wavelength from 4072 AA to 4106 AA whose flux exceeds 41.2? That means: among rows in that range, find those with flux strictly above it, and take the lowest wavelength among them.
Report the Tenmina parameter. 4080.80 AA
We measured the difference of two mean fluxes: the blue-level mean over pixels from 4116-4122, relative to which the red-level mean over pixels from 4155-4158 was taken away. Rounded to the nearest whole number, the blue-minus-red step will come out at 2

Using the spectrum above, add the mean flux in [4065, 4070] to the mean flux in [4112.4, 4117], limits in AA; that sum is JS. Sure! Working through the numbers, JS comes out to 82.1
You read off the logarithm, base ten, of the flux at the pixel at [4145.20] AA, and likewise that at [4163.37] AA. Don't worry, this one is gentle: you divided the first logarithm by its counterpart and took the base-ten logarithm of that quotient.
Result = -0.012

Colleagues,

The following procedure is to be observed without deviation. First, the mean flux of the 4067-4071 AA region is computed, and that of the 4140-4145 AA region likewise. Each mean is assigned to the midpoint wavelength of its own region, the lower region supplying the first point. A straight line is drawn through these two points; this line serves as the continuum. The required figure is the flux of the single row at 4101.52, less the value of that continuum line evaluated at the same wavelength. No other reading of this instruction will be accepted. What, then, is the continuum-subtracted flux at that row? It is -1.9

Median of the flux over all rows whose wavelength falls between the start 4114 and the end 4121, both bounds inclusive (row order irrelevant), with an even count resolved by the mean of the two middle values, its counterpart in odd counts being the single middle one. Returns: 42.6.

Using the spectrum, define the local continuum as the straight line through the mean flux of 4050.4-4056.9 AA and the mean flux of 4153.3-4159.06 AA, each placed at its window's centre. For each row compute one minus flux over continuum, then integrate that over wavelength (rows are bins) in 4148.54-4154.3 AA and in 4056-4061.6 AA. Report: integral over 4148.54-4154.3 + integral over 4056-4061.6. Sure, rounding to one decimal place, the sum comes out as 0.6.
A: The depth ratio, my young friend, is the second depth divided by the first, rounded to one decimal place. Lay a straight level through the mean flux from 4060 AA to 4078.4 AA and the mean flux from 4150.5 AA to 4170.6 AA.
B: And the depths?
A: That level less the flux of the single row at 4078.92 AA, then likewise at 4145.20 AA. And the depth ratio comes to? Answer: -1.1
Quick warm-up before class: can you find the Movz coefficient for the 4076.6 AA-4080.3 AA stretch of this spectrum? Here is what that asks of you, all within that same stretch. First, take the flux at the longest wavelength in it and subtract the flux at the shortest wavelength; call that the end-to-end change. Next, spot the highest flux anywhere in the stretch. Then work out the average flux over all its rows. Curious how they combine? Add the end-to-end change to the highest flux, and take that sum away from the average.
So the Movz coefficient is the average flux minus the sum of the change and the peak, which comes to -2.5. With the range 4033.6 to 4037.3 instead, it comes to -1.2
